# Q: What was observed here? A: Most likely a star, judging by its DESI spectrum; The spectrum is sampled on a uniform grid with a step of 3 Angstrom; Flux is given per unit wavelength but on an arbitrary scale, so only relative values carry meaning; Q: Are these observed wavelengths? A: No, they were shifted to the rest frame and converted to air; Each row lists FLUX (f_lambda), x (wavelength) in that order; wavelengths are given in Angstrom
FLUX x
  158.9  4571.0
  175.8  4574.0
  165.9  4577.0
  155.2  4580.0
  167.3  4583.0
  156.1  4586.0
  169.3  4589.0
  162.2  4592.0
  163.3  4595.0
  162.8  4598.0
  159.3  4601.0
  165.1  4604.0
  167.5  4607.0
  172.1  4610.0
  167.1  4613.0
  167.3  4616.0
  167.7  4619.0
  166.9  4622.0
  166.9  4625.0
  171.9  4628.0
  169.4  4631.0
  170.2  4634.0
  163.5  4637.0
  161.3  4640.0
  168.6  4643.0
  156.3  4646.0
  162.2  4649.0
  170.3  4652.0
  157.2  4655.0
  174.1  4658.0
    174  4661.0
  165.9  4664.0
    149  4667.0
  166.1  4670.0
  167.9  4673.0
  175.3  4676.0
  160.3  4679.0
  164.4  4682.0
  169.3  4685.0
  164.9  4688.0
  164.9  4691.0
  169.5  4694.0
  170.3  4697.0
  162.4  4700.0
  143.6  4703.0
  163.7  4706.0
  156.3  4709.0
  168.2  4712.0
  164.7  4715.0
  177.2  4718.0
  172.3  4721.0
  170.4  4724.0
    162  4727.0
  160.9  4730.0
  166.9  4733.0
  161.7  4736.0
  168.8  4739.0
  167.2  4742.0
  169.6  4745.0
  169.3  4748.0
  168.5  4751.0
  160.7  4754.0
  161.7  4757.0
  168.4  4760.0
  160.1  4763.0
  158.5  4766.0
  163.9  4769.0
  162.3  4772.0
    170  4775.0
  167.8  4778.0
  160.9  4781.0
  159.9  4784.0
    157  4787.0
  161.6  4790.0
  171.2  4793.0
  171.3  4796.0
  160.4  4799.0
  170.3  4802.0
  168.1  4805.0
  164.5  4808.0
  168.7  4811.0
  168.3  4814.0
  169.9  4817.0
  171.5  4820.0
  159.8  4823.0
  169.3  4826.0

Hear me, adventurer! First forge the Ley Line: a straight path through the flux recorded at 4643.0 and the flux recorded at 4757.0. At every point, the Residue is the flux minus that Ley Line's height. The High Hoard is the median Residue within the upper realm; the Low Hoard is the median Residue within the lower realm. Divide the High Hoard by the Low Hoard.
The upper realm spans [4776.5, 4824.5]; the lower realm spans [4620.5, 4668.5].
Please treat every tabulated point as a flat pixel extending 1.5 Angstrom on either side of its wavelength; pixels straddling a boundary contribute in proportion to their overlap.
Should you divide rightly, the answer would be -4.0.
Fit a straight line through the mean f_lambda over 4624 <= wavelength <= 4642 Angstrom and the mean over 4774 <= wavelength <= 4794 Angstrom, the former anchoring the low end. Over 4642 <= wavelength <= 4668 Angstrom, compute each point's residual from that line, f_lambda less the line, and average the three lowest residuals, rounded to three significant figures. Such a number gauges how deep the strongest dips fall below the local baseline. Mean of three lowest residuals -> -12.5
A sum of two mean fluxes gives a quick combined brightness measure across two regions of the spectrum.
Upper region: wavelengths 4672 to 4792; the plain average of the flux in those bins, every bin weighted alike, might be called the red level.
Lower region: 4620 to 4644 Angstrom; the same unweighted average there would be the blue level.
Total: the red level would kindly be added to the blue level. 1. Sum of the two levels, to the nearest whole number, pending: 332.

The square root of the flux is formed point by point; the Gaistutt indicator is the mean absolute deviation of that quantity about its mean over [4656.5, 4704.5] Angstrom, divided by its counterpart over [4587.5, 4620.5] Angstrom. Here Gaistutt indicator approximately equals 2.0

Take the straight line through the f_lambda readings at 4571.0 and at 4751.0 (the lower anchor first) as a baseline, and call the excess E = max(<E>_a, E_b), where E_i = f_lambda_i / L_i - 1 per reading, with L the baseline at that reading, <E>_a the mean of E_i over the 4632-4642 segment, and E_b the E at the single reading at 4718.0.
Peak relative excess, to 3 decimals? 0.063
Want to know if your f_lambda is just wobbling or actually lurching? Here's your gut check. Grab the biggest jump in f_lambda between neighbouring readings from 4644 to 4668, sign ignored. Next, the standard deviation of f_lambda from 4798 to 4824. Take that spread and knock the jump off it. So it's -13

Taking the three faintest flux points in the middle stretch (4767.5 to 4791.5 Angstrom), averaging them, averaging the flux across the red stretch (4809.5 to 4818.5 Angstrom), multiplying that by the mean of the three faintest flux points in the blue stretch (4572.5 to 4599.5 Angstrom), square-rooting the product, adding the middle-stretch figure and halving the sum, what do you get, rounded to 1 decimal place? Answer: 161.3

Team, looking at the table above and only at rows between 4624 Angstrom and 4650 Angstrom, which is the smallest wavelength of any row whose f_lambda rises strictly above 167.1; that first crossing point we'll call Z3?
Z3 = 4628.0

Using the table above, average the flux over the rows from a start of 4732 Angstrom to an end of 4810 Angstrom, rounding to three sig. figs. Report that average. 165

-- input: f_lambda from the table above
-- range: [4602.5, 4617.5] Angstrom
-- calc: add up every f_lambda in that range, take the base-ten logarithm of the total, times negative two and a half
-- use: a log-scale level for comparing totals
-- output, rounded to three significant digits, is -7.31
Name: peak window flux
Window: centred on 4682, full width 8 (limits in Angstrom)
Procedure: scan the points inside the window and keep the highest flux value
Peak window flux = 169.3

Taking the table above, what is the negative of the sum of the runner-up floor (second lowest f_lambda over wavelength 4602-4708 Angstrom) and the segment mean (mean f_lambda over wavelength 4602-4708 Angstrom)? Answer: -315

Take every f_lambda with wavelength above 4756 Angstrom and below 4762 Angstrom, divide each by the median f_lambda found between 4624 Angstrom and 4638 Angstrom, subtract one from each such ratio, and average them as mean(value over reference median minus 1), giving -0.026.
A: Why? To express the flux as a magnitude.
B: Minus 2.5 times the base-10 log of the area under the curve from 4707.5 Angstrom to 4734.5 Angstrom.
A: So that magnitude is -9.13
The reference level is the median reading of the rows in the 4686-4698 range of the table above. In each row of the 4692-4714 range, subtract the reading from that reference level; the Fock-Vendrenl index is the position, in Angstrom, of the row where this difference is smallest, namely 4697.0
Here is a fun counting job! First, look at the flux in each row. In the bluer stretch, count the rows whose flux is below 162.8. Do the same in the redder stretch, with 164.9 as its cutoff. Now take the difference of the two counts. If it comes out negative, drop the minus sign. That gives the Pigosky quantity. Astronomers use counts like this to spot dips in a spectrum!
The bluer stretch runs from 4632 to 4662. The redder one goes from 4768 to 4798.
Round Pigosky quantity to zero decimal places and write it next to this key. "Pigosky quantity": 2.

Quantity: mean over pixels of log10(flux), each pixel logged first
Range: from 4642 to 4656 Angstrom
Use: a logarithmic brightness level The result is 2.21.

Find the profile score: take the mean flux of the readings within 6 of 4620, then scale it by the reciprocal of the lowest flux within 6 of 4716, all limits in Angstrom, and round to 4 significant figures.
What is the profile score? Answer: 1.015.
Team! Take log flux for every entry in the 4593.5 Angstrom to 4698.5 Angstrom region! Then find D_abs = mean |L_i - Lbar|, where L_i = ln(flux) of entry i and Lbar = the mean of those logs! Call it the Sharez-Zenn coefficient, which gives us 0.025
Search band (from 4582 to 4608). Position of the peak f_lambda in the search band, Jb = 4589.0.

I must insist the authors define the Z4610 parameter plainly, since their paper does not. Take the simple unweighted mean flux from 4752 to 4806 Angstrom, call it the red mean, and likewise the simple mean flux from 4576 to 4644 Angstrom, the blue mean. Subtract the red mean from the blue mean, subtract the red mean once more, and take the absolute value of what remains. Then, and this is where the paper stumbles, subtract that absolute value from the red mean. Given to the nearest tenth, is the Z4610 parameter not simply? 1.4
